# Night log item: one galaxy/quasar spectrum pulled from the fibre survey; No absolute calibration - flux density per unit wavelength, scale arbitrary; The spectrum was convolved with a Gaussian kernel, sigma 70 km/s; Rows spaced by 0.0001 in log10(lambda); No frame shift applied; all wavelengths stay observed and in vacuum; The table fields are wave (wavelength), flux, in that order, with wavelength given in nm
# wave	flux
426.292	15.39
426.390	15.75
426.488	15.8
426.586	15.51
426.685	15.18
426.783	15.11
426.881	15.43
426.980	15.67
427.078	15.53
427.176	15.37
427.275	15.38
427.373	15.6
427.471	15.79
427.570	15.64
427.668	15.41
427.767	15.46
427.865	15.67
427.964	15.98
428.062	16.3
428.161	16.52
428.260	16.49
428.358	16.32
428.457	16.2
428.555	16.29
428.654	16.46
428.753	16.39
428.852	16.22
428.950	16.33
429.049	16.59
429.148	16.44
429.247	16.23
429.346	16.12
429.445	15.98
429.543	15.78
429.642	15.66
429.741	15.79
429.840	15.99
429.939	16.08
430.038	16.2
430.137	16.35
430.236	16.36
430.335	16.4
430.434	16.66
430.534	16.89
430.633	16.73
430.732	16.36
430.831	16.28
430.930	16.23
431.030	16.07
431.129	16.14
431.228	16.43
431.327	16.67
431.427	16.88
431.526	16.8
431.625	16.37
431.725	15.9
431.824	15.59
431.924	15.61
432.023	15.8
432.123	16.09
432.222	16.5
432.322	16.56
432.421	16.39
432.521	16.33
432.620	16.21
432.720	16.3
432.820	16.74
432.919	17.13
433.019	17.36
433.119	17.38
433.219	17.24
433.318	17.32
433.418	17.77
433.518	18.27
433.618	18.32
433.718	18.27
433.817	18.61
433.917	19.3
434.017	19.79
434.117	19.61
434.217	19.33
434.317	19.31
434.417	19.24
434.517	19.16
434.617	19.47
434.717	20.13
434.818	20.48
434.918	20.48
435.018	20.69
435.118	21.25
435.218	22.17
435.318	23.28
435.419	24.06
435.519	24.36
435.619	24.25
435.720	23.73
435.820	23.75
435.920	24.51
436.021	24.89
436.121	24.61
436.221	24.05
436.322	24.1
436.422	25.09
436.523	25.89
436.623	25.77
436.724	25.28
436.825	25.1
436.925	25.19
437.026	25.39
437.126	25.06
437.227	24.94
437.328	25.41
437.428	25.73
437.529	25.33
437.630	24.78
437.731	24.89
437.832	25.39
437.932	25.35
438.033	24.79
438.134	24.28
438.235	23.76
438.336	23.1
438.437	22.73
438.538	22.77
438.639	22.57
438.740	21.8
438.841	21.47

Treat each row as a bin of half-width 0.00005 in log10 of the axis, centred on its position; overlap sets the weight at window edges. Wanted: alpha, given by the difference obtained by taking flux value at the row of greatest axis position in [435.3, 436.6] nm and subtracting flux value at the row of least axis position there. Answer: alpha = 2.6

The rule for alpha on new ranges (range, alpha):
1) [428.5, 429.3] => -0.1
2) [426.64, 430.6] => 1.7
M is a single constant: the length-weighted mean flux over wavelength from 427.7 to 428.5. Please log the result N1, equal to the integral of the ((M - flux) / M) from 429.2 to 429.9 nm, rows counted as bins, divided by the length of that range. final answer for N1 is 0.010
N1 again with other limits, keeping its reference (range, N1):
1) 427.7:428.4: 0.000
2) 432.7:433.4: -0.065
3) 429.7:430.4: -0.006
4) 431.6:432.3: 0.006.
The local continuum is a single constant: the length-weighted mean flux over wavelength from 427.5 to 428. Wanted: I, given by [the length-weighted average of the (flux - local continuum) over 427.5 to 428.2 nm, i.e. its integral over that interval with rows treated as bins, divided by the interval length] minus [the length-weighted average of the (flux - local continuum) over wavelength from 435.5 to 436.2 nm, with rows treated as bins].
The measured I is -8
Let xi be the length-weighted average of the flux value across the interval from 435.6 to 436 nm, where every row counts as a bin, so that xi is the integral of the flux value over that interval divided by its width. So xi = 24.1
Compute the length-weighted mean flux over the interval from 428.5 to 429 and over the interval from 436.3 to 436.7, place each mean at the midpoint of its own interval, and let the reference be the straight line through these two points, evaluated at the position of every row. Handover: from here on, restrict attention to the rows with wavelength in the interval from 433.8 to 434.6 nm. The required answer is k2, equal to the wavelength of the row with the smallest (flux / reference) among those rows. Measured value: 434.517 nm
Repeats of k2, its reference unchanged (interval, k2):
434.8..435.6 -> 434.918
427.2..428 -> 427.767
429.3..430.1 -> 429.642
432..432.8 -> 432.620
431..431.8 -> 431.725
